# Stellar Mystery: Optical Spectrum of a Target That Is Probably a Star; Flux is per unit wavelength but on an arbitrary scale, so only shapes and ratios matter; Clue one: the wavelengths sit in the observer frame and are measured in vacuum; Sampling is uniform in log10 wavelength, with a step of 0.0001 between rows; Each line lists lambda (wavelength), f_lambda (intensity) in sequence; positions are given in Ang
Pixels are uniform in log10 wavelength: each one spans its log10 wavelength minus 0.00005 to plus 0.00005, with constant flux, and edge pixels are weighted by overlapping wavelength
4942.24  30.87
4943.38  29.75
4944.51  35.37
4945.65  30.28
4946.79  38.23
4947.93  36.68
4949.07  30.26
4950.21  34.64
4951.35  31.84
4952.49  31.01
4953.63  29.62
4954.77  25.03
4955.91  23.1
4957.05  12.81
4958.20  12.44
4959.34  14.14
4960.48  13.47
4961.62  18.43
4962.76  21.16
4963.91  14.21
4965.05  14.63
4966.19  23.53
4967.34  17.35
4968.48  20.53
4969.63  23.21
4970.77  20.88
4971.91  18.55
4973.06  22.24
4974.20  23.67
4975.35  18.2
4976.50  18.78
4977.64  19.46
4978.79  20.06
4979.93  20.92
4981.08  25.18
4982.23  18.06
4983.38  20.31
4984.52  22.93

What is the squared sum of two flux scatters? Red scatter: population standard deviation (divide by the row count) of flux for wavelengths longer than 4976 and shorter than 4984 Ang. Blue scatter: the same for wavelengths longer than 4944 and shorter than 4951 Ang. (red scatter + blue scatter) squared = 27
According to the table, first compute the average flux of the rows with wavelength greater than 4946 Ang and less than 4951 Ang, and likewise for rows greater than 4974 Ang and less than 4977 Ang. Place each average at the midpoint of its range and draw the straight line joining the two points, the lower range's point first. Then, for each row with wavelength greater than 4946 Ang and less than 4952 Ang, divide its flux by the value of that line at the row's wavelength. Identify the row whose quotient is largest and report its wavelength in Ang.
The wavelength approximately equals 4946.79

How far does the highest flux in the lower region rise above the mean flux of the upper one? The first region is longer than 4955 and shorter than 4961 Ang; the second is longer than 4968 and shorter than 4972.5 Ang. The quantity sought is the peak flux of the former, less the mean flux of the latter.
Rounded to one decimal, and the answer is 2.3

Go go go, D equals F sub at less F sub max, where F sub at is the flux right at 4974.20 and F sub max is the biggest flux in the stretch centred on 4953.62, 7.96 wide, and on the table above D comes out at -11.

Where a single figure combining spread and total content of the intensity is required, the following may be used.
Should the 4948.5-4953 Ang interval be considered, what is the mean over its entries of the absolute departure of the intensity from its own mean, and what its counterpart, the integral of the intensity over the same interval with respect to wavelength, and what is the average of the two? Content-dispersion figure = 73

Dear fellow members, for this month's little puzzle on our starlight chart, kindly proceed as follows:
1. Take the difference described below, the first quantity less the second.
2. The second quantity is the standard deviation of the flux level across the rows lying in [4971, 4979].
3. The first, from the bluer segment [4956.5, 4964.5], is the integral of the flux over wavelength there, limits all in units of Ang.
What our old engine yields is 120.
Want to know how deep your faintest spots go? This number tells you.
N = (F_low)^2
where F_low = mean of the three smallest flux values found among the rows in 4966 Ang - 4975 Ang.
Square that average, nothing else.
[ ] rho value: 354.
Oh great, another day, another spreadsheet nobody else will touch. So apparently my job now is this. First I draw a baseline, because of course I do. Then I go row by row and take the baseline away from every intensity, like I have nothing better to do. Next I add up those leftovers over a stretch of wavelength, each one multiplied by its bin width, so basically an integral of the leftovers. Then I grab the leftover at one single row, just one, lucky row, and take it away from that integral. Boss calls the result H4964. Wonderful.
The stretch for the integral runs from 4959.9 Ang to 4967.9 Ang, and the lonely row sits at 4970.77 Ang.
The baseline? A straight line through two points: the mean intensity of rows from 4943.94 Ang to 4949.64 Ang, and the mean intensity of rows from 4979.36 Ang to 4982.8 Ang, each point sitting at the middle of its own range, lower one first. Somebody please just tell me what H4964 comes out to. -78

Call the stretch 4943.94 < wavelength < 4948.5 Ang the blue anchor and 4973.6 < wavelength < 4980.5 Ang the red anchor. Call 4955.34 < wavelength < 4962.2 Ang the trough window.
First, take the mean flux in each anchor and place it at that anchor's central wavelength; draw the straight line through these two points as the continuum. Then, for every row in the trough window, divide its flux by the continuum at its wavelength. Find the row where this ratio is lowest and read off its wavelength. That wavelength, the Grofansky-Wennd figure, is 4958.20 Ang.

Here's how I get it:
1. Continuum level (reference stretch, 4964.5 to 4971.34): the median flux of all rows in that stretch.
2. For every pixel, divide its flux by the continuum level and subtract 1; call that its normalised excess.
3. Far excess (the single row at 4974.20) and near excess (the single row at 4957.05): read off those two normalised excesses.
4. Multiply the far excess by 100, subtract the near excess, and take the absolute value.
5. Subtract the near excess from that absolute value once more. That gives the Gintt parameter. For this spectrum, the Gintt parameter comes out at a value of 15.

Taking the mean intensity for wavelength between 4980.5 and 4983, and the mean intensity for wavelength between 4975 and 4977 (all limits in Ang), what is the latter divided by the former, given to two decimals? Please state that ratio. 0.86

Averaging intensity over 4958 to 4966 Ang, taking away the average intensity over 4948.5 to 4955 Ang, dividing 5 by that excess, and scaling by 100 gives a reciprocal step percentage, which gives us -34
